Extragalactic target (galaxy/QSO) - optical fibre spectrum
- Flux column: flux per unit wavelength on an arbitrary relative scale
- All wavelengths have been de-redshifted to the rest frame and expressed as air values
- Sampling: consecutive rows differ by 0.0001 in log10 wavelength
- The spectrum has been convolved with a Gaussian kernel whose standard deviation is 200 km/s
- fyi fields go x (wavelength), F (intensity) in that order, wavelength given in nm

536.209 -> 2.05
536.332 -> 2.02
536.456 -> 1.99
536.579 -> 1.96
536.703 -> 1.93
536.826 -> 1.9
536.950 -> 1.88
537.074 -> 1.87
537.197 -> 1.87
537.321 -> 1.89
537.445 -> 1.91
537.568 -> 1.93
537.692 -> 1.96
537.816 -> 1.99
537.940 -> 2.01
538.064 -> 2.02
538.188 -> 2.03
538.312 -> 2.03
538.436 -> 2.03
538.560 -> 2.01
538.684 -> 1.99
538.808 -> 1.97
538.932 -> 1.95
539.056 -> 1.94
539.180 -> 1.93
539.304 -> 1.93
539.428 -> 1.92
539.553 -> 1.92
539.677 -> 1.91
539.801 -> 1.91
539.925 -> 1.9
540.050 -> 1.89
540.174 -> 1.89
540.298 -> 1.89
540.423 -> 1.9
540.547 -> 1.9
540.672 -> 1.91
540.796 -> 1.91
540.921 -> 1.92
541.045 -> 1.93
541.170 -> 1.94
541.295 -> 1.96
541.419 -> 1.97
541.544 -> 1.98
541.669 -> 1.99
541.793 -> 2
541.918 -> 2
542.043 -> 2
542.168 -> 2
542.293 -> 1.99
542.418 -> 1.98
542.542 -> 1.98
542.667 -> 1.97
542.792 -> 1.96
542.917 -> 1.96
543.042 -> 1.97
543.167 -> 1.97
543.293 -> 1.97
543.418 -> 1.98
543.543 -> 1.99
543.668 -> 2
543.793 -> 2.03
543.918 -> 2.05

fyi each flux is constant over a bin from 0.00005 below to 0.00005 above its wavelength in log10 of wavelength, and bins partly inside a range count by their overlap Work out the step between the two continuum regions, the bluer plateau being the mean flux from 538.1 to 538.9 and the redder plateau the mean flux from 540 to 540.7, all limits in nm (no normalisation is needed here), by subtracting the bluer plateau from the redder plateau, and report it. -0.11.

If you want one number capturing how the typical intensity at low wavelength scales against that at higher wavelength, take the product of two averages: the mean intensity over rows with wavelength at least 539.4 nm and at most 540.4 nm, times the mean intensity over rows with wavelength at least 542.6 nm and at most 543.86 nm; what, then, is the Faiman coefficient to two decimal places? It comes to 3.77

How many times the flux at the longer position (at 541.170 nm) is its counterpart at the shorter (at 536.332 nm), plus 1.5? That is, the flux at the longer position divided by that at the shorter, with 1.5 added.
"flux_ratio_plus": 2.46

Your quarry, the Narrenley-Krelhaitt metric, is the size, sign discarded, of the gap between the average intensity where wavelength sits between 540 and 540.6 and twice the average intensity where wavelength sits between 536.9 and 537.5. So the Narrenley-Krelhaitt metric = 1.87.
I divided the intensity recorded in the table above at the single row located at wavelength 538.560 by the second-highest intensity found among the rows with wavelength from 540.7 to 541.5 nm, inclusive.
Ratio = 1.03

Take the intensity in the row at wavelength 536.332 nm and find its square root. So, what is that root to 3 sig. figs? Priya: 1.42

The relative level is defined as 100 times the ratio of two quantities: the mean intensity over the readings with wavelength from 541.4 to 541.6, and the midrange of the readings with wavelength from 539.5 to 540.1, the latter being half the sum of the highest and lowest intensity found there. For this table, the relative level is 104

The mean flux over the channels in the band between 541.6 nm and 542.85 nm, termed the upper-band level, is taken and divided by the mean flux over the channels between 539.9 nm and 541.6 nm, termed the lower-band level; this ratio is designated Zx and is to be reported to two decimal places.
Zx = 1.03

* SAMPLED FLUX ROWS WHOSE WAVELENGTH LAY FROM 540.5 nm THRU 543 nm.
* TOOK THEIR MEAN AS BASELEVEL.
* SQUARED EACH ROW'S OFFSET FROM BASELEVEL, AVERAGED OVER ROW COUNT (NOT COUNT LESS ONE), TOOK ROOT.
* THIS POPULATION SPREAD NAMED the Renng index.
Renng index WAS 0.032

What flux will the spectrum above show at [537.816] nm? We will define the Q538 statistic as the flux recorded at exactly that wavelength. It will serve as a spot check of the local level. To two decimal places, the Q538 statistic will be 1.99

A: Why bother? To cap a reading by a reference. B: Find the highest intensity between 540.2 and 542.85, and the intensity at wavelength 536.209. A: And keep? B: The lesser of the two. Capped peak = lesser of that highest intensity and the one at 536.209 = 2.00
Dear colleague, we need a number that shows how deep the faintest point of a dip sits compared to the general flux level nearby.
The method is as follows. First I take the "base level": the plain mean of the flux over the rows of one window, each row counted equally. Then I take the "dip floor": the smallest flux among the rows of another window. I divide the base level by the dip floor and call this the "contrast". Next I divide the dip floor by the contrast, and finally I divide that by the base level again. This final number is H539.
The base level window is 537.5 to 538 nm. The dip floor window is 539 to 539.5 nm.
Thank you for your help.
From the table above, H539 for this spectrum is 0.95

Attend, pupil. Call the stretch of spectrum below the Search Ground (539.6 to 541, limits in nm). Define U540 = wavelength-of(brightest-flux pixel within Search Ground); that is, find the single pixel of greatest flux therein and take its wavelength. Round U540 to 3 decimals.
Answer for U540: 540.921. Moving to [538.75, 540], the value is 538.808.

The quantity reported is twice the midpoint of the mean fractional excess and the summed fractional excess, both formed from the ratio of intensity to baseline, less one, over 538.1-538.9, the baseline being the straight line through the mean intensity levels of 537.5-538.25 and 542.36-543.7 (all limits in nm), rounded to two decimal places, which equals 0.08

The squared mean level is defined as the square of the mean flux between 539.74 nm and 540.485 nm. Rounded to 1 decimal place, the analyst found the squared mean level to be 3.6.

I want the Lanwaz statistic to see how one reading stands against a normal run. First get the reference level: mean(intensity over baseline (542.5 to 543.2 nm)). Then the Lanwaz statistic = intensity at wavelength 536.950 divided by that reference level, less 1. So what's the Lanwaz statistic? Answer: -0.04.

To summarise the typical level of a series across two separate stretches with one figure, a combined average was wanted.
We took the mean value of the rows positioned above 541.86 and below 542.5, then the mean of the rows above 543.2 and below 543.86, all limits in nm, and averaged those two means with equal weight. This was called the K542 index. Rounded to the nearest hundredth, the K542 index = 1.99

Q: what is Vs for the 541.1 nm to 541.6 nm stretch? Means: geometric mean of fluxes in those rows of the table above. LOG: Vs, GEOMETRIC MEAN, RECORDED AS 1.96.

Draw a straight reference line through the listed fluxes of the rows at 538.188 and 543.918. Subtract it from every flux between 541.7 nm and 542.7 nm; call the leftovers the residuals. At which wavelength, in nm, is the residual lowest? 542.667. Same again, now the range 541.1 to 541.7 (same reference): 541.170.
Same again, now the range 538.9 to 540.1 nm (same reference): 540.050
